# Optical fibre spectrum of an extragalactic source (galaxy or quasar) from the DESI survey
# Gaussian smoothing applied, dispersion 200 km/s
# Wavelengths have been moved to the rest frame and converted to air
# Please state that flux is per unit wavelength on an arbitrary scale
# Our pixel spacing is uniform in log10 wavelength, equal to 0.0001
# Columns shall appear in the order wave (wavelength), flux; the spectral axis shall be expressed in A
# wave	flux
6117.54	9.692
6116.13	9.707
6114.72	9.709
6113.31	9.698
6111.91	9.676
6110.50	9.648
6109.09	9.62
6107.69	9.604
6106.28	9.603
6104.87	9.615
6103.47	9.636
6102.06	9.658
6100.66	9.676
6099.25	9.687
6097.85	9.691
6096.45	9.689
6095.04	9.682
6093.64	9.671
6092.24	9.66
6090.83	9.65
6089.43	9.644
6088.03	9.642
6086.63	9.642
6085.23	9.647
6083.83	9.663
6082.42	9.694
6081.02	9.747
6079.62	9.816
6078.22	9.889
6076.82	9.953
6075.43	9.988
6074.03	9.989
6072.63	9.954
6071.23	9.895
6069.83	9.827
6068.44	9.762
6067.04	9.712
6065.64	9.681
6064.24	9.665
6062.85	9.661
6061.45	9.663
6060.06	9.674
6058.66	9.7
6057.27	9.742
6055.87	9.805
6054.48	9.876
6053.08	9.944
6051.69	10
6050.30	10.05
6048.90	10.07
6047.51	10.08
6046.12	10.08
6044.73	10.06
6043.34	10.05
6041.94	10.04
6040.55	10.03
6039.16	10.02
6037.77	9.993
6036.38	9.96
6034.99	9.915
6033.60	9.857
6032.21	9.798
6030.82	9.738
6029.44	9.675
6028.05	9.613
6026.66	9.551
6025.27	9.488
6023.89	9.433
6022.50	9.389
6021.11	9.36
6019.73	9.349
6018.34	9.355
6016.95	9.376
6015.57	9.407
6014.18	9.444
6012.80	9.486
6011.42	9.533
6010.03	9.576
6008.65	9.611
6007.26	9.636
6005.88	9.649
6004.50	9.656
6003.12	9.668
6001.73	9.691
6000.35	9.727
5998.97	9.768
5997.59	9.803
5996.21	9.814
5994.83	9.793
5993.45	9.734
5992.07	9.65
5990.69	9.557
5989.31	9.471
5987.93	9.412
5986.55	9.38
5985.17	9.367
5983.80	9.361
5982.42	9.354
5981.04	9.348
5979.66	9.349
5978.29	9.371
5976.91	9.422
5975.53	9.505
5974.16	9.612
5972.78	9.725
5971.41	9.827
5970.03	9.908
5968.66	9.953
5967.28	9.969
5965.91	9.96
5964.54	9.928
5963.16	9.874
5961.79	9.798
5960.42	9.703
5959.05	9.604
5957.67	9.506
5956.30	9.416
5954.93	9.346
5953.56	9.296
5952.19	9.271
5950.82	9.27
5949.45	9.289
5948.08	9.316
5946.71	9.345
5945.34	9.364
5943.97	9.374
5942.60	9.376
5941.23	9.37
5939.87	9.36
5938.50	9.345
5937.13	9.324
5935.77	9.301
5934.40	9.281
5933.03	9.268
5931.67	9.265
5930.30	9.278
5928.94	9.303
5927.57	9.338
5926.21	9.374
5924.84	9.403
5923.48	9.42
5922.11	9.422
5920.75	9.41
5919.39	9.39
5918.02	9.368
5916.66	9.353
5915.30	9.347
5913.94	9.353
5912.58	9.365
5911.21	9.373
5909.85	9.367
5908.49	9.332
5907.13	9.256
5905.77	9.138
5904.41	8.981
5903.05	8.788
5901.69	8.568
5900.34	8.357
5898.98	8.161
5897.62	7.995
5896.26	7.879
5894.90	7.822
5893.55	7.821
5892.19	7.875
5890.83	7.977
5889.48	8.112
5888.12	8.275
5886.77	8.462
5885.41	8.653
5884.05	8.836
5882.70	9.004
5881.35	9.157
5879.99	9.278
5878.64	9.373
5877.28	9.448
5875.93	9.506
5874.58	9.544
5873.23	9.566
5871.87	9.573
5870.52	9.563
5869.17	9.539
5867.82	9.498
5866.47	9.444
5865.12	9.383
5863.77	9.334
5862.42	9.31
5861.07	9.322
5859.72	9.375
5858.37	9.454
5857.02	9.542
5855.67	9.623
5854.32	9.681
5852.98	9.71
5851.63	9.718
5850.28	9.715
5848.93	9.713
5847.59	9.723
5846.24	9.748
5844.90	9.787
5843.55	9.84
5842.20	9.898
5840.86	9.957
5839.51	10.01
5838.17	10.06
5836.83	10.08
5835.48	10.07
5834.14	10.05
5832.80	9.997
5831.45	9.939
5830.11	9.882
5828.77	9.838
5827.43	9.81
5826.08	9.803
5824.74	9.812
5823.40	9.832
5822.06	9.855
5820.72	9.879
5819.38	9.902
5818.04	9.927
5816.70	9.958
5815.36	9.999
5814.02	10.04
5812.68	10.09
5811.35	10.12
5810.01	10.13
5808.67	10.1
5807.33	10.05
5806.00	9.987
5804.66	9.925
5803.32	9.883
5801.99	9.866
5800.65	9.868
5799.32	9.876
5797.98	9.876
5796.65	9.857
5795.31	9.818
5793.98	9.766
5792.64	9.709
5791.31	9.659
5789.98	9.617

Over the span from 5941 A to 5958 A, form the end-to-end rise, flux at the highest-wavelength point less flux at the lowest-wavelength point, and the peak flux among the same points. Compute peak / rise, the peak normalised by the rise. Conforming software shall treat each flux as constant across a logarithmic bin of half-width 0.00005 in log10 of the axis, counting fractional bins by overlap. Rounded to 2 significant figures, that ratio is 70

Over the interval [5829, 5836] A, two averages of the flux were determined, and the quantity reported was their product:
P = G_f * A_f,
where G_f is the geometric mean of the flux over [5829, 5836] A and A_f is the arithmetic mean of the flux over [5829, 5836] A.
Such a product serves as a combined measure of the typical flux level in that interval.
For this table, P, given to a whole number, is 100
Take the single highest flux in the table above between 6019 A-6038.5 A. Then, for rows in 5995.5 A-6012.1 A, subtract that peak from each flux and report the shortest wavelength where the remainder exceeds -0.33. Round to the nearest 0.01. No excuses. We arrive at 5996.21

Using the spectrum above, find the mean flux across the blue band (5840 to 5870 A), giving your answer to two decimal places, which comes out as 9.61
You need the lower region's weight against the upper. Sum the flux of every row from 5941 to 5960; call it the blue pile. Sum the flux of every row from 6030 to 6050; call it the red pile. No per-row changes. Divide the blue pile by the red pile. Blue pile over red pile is 0.94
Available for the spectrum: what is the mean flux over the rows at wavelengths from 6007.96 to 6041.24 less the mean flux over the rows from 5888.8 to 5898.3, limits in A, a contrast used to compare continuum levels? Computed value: 1.7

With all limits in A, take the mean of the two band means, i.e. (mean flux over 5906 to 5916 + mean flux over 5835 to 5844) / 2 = 9.66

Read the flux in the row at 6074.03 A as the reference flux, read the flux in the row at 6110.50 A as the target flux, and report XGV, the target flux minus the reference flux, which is -0.34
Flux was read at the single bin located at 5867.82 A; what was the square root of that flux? 3.08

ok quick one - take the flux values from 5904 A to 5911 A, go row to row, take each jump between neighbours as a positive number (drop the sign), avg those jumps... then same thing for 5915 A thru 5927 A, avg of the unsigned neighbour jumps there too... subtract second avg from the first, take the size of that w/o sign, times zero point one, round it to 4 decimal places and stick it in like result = 0.0081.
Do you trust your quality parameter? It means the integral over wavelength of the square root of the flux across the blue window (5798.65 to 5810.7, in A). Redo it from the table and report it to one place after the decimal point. 38.0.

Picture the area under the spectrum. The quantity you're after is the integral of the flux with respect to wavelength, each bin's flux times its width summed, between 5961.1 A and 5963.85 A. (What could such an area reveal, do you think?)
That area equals 27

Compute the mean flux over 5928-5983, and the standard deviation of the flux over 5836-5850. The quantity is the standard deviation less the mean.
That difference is -9.35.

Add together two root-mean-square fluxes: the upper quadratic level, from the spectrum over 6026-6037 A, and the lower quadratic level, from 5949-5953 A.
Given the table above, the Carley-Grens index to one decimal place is 19.0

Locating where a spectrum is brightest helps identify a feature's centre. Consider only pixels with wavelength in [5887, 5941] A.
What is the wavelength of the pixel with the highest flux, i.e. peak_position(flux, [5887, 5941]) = 5922.11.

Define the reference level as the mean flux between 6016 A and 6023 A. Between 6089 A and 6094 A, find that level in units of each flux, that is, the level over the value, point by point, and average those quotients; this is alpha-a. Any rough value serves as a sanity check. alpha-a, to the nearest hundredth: 0.97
